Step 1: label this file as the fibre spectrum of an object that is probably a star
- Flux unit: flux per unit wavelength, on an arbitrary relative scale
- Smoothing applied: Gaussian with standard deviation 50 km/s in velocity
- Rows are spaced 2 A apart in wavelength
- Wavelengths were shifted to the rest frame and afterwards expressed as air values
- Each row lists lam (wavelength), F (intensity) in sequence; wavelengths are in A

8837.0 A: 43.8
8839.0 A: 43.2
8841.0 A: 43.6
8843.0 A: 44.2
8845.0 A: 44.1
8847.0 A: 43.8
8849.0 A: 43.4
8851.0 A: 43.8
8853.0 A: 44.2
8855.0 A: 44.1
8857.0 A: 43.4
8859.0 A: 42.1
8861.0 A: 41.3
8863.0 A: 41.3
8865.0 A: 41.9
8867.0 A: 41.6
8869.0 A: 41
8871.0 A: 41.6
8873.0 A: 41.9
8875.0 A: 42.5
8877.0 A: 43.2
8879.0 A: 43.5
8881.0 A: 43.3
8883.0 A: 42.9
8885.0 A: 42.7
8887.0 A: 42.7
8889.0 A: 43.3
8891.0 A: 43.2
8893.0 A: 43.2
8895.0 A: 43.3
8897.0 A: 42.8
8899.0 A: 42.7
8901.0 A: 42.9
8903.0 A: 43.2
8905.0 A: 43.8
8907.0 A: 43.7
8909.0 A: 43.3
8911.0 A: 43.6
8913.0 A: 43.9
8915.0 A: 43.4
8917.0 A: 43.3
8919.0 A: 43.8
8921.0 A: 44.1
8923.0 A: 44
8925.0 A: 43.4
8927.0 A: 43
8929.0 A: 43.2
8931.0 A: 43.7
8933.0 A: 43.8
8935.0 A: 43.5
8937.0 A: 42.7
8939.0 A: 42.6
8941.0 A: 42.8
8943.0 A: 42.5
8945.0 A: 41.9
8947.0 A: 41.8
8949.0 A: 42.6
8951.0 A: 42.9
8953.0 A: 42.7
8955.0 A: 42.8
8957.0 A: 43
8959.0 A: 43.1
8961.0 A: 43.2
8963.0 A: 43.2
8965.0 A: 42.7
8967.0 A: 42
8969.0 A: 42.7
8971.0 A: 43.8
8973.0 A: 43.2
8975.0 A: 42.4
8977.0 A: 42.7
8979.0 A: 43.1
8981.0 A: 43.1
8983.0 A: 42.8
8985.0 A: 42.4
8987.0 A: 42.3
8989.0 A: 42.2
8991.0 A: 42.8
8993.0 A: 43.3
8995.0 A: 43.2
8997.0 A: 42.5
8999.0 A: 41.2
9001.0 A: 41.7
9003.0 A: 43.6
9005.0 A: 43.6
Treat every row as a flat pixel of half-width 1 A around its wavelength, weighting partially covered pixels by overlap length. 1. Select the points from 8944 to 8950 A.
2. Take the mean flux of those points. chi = 42.1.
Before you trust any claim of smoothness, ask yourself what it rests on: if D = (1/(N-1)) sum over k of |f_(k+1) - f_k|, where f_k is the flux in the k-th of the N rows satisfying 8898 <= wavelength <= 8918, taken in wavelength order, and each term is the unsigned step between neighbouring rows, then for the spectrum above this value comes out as 0.31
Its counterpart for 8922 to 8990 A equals 0.36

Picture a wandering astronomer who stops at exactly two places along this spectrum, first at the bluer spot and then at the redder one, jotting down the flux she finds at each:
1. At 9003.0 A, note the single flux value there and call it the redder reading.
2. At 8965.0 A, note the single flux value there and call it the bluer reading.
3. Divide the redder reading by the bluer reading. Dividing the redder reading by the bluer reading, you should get 1.02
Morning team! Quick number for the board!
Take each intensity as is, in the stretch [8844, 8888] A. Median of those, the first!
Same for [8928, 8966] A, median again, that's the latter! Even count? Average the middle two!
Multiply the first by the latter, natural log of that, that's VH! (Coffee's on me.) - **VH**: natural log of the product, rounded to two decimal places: 7.51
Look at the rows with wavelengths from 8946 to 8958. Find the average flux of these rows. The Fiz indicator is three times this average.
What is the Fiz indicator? 128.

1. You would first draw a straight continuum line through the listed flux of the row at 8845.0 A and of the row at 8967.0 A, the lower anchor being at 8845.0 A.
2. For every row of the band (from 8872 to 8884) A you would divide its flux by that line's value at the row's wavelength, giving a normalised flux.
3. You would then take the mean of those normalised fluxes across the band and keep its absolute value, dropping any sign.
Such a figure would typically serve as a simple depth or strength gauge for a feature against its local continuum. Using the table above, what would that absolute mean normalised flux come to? 0.99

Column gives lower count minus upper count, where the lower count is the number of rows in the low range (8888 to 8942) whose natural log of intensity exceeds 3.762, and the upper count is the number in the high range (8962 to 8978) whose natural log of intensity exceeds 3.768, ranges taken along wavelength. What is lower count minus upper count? 19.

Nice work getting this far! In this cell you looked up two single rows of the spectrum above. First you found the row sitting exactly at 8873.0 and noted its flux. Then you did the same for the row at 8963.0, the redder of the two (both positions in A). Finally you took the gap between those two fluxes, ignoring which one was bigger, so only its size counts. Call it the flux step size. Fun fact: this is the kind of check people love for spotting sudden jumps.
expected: 1.3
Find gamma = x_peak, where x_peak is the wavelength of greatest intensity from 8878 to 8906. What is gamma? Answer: 8905.0 A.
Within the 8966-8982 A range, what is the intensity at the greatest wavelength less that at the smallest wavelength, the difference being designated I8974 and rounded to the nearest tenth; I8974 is 1.1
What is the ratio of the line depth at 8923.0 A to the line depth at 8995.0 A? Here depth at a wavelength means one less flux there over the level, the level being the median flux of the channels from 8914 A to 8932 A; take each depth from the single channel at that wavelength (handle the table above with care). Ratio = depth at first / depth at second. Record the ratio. -3.0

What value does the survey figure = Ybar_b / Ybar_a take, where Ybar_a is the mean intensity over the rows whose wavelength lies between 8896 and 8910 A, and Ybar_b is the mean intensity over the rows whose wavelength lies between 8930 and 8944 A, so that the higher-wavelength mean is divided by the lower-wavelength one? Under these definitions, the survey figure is 0.997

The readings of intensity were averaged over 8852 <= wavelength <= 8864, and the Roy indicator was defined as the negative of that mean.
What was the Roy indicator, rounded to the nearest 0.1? -42.7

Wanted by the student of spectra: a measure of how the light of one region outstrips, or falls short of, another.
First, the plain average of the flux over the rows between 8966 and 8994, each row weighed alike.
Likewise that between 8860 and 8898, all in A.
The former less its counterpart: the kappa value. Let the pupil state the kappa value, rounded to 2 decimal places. 0.29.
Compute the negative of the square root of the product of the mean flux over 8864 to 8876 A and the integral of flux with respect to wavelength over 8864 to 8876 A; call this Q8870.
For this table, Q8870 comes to -145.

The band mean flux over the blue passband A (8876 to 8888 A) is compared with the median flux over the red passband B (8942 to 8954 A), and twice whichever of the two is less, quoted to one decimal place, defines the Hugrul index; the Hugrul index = 85.1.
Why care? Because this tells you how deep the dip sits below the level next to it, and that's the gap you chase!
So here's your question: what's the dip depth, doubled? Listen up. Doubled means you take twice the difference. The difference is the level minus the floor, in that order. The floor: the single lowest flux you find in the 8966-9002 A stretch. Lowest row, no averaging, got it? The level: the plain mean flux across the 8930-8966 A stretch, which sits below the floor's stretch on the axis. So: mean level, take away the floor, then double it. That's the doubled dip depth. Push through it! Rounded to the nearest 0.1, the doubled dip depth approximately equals 3.3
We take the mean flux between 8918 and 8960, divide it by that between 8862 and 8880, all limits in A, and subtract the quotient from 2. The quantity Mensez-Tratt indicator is 0.98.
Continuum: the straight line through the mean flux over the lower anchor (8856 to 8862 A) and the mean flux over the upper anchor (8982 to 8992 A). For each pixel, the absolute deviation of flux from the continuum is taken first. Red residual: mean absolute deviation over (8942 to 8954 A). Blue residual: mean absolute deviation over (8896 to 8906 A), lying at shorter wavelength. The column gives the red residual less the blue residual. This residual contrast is -0.4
